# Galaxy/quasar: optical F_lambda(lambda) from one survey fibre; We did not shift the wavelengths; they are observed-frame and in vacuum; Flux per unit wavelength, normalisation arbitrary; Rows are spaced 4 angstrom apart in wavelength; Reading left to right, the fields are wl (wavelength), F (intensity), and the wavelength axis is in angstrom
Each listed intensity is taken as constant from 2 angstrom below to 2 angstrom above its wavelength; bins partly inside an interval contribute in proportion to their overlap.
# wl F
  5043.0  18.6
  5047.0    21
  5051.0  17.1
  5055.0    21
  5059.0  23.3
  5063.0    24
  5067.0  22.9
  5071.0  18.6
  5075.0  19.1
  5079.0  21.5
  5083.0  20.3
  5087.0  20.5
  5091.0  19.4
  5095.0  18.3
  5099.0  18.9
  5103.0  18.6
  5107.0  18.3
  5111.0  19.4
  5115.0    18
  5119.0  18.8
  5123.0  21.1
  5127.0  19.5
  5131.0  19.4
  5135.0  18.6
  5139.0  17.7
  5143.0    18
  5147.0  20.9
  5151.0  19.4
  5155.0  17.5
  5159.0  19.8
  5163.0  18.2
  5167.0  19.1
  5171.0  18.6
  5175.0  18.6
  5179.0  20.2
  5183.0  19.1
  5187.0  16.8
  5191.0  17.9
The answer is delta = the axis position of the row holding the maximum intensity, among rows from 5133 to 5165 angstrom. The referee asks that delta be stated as 5147.0 angstrom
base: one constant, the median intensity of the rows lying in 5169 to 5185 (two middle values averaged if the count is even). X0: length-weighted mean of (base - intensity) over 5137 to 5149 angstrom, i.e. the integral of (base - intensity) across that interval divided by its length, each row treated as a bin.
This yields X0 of 0.0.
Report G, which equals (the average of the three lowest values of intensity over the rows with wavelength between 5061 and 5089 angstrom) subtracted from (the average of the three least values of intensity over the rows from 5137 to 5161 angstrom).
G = -1.6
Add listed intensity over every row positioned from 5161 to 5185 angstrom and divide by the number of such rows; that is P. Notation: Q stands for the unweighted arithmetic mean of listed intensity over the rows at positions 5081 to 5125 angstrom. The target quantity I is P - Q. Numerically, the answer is -0.3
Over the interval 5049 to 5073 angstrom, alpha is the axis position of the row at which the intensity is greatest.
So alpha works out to 5063.0 angstrom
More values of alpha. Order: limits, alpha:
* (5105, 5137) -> 5123.0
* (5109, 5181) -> 5123.0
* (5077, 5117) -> 5079.0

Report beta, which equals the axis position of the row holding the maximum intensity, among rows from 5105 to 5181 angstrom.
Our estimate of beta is 5123.0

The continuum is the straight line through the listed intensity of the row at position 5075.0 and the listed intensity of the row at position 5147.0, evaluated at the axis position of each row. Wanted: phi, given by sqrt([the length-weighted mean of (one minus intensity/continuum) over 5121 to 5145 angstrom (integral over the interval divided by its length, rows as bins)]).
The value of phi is 0.27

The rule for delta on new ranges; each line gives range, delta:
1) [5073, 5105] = 5079.0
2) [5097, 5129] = 5123.0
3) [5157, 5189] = 5179.0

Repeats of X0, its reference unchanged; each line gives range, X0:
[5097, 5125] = -0.2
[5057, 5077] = -2.7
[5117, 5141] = -0.3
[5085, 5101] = -0.4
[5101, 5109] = 0.4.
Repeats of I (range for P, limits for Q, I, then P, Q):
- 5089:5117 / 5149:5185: -0.2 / 18.7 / 18.9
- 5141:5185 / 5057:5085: -2.3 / 19.0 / 21.4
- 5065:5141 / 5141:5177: 0.5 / 19.4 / 18.9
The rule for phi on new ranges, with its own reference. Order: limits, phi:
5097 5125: 0.22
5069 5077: 0.10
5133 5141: 0.35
